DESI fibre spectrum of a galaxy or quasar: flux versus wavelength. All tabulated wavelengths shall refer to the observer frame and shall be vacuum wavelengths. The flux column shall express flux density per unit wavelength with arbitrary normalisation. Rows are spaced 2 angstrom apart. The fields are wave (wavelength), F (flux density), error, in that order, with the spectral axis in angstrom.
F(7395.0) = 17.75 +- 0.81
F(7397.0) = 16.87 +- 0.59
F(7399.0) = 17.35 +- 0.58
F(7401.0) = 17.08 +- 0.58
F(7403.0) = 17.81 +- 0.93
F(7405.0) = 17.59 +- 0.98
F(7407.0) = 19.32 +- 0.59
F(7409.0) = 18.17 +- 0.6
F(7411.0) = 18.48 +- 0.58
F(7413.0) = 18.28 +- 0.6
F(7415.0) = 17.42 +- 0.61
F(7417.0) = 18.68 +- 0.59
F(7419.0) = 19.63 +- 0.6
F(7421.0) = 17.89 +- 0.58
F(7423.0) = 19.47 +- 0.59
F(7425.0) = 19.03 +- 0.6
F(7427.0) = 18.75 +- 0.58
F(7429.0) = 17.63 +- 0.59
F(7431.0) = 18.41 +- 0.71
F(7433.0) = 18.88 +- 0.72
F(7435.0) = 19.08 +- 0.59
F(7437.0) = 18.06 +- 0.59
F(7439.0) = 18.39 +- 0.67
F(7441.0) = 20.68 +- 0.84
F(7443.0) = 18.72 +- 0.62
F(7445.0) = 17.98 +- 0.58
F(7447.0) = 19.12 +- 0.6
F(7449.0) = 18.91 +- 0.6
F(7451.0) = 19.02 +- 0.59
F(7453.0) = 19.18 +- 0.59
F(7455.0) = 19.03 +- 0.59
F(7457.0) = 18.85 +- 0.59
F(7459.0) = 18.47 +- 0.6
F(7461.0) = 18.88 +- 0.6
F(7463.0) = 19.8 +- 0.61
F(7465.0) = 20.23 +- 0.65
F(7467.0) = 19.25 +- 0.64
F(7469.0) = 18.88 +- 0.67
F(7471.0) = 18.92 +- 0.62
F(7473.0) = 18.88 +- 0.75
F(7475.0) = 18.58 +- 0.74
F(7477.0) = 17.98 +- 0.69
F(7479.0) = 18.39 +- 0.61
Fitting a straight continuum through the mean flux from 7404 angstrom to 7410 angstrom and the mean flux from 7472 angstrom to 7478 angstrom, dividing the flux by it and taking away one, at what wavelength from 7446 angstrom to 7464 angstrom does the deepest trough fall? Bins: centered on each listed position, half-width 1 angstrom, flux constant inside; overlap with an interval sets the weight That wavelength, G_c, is 7459.0 angstrom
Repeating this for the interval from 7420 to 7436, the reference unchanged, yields 7429.0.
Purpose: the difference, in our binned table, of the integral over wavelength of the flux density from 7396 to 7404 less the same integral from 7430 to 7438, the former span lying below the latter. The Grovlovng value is -11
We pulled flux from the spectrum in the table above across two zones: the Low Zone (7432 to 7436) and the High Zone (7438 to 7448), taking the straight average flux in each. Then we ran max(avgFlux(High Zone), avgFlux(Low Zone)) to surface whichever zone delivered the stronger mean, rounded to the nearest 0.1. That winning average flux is 19.0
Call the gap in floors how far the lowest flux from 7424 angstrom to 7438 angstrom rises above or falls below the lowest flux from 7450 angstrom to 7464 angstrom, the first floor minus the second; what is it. -0.8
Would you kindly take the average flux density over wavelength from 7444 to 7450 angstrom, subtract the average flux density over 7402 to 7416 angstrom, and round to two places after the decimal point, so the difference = 0.52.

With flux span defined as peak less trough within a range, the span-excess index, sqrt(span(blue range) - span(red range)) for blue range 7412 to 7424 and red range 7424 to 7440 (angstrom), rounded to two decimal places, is 0.87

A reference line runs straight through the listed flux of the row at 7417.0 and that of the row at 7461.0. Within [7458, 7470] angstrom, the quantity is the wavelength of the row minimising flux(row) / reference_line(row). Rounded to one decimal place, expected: 7459.0 angstrom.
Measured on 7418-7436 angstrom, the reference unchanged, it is 7429.0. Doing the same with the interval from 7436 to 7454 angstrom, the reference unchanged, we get 7445.0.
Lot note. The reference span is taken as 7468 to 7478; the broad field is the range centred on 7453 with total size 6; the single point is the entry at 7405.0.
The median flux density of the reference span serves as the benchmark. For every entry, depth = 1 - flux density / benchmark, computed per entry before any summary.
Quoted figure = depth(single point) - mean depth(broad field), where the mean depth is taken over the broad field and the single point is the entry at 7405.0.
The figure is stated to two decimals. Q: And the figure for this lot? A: 0.08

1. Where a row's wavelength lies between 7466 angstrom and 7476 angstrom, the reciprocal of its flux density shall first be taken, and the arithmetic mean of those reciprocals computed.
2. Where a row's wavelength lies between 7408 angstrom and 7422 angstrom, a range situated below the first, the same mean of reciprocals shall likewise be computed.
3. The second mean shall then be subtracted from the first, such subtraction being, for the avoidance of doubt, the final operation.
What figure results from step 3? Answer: -0.0016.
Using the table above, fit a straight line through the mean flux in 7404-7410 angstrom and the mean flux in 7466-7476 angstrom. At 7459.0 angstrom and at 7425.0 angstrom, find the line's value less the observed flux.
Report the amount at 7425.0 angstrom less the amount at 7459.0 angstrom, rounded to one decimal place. -0.8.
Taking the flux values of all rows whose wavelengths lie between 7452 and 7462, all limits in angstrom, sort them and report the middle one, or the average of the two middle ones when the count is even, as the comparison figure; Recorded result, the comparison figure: 18.88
